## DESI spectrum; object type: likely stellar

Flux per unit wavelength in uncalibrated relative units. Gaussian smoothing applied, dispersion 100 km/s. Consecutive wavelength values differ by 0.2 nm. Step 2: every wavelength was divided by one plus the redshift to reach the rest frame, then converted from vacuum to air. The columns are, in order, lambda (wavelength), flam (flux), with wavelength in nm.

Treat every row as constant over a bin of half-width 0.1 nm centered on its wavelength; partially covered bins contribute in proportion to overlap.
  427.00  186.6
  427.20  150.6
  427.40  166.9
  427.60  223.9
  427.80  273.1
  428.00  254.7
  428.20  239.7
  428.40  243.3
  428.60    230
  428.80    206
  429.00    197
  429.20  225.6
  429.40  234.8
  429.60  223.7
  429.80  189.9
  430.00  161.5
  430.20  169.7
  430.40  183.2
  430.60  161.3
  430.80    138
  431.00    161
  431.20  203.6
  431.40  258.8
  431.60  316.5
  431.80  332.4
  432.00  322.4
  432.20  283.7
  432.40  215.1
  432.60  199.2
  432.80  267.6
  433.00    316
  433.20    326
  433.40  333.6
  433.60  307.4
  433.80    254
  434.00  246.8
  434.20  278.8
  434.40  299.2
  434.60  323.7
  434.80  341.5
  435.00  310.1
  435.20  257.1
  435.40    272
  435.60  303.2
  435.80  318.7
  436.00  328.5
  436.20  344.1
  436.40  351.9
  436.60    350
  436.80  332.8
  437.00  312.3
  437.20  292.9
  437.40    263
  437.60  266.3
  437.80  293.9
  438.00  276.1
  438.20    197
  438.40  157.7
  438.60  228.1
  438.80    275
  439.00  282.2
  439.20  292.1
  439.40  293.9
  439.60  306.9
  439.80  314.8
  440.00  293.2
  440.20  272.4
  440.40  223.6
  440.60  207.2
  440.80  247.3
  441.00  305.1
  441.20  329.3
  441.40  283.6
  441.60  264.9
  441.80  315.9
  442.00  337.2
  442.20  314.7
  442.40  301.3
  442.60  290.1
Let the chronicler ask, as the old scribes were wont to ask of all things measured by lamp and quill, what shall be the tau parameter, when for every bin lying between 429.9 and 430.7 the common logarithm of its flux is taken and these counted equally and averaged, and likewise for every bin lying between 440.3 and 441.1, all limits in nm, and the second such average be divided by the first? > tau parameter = 1.07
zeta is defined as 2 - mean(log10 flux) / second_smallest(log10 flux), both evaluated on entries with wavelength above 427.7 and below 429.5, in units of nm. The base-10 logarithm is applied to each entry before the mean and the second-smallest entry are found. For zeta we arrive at 0.98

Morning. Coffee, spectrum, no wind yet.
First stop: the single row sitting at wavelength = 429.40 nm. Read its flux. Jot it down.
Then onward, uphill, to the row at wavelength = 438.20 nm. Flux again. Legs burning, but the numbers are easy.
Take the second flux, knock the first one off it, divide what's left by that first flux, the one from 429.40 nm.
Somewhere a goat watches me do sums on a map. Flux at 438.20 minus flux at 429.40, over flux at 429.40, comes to -0.16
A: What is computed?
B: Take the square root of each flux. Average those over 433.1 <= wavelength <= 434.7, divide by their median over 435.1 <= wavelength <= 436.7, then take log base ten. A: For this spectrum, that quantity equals -0.020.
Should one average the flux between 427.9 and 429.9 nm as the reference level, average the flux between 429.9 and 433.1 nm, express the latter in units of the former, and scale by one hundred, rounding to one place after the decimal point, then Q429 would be 102.7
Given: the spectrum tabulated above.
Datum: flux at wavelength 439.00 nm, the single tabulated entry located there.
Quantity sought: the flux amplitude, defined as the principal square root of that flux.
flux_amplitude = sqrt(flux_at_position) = 16.8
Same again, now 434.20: 16.7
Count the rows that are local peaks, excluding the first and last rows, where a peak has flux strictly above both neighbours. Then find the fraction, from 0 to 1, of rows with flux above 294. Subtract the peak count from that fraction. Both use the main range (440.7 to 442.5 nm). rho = -1.33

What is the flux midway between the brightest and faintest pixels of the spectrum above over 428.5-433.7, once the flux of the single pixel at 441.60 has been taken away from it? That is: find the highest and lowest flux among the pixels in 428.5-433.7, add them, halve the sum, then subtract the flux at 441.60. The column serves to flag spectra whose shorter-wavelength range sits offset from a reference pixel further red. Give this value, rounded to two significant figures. -29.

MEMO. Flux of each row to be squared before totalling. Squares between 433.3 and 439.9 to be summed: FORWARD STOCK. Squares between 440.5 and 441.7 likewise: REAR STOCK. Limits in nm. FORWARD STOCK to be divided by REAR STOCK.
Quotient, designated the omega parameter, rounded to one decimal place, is 6.3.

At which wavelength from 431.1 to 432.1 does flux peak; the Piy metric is 431.80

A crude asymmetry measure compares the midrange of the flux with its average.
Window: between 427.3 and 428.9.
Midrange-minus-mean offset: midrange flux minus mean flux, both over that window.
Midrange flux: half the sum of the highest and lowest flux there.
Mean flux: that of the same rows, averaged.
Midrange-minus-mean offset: -10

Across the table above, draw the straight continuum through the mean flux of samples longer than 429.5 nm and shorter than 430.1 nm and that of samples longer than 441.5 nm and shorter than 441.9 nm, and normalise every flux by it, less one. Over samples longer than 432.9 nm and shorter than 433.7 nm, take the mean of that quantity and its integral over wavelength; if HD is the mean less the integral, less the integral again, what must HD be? -0.27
